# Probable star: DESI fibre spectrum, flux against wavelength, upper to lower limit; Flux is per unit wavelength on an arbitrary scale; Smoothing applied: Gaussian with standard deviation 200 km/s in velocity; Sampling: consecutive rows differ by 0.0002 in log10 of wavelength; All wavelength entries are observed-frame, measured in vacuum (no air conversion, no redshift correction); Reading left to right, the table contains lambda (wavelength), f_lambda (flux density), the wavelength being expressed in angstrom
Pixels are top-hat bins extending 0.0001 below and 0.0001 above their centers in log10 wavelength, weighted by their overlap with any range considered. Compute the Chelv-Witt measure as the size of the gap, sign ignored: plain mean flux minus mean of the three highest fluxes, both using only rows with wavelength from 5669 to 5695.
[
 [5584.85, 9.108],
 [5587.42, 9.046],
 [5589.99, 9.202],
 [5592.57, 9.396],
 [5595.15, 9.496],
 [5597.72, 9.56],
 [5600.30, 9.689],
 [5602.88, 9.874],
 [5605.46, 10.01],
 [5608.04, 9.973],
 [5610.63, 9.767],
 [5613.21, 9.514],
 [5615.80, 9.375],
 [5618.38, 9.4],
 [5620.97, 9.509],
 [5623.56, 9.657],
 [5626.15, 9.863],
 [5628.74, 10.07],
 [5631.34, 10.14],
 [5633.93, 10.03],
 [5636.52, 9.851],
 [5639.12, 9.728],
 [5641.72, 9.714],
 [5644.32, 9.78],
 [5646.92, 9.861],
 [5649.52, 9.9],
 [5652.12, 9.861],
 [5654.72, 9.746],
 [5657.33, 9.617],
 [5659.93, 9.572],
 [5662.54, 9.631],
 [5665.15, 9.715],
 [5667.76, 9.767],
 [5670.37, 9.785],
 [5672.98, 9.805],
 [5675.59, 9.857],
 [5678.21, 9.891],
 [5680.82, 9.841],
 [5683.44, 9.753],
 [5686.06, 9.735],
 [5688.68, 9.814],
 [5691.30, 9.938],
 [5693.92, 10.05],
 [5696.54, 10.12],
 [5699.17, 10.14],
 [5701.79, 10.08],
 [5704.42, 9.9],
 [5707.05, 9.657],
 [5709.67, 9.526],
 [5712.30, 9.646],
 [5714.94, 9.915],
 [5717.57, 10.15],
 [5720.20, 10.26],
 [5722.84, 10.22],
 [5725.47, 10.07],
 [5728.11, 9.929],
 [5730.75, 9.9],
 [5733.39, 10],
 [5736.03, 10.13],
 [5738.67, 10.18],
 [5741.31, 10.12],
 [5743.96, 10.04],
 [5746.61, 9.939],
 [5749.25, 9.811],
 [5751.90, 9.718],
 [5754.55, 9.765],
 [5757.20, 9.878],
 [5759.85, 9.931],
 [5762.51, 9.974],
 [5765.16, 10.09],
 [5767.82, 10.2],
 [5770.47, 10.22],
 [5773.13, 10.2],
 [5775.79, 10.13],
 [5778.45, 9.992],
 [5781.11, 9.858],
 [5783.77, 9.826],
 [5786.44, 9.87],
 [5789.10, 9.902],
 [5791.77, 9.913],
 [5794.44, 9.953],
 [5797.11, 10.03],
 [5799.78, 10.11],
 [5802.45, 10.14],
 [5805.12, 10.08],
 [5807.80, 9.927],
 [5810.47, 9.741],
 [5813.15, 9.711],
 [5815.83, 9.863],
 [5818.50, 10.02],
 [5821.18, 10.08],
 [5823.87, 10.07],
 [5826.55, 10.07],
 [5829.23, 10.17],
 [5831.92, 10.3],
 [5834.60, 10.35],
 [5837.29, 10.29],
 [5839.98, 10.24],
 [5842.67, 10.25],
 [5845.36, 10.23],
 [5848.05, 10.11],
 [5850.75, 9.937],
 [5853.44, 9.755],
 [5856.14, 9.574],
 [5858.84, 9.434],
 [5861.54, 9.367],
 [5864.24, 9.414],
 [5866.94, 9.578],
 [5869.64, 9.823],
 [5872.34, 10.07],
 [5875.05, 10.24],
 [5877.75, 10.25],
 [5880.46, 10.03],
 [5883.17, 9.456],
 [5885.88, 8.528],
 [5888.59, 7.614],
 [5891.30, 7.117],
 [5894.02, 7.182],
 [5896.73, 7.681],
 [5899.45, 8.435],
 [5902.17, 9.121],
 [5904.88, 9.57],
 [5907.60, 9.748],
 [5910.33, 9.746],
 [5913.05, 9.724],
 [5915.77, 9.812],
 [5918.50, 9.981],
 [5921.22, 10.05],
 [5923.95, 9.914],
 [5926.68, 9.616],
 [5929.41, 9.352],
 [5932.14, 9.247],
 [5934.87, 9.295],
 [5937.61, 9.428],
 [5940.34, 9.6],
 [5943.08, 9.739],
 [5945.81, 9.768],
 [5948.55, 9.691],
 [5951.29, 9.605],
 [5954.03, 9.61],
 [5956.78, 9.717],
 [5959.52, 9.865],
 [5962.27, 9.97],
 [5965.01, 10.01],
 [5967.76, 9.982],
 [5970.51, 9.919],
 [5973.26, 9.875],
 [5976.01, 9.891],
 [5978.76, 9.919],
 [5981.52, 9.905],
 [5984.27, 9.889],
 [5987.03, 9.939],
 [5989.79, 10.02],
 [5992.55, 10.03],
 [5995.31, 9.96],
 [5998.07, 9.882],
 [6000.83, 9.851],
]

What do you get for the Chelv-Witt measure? 0.11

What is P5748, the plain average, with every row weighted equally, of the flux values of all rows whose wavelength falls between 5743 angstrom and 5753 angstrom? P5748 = 9.9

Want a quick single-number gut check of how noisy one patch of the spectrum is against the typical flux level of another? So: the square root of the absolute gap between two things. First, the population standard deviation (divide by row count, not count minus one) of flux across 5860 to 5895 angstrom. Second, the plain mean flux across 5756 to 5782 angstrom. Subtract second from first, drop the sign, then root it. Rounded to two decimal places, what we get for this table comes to 2.99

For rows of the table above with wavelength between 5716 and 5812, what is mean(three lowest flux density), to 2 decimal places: 9.74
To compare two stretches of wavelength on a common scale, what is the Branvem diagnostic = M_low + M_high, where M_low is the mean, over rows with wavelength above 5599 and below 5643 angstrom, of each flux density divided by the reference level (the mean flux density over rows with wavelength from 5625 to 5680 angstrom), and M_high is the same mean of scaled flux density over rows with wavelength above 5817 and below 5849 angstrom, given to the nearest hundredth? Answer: 2.03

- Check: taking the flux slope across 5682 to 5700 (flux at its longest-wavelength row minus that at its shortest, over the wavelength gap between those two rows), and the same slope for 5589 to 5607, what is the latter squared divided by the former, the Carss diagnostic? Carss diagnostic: 0.111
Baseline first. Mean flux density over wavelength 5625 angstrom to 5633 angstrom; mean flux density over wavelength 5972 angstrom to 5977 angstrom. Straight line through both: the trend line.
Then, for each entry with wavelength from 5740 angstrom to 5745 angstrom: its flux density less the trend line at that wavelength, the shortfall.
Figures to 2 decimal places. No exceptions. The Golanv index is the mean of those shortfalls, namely 0.10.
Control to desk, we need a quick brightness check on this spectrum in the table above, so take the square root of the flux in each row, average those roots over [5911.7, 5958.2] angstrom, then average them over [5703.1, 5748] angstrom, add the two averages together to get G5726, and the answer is 6.27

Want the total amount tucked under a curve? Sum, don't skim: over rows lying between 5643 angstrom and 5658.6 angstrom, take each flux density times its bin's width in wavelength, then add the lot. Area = 153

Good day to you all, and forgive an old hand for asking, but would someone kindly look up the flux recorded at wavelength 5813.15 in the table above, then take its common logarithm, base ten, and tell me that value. 0.99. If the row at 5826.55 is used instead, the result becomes 1.00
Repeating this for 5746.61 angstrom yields 1.00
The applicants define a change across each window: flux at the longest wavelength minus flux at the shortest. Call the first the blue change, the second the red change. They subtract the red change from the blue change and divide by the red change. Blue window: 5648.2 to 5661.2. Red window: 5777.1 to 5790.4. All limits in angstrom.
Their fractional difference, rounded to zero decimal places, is 3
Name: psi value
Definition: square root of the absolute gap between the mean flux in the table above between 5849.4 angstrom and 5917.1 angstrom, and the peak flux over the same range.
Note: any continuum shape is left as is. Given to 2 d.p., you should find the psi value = 1.00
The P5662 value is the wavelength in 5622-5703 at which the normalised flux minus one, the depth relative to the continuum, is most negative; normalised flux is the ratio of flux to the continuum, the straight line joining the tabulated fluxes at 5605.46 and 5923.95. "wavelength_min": 5659.93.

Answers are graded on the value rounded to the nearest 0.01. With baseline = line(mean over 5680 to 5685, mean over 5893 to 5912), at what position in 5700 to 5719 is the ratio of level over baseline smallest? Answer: 5709.67 angstrom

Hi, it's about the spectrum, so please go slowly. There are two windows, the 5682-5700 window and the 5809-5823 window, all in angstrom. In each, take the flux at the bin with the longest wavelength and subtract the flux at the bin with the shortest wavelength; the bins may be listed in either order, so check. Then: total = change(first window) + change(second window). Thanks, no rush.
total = 0.7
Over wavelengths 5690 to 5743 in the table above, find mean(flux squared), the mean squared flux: 100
